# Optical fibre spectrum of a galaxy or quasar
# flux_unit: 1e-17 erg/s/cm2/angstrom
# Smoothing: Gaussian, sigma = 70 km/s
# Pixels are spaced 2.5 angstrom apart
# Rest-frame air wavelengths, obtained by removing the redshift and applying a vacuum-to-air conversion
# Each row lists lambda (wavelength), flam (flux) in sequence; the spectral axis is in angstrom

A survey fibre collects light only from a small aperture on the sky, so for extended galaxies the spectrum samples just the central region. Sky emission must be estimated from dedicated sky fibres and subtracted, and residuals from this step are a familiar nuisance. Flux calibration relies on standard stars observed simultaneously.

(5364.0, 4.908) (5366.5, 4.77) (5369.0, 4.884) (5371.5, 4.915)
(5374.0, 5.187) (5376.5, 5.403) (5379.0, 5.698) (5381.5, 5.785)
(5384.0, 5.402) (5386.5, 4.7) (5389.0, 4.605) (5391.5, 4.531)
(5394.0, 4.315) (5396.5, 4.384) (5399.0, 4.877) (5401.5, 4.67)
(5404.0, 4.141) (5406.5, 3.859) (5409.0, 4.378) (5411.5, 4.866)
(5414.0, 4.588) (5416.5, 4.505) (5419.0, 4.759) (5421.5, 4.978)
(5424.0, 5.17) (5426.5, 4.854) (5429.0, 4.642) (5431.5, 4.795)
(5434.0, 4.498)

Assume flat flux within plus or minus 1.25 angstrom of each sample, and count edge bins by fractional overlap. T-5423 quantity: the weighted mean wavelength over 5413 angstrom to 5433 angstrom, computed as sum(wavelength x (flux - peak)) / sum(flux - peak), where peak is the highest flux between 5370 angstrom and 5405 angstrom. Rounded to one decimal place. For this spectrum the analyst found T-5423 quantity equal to 5422.3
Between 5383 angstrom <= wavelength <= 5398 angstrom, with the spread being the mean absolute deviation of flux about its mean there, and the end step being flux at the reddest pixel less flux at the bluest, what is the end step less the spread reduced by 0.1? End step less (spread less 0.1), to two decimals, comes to -1.18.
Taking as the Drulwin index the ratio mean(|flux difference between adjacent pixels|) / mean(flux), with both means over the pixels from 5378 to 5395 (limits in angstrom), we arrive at 0.052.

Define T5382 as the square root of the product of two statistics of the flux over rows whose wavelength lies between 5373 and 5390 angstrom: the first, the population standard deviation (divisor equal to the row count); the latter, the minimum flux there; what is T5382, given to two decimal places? 1.40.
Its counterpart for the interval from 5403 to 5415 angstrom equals 1.16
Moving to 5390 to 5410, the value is 1.06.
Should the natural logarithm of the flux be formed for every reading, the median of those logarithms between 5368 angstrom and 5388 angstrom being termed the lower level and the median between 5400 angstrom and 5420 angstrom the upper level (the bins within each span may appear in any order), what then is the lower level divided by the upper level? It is 1.10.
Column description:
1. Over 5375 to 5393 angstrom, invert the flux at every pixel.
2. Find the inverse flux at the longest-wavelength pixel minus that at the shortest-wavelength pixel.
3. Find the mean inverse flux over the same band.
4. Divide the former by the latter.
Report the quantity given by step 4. 0.18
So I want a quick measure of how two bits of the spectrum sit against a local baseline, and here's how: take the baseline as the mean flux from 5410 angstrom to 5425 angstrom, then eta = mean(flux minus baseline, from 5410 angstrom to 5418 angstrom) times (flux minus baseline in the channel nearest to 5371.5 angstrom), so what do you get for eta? -0.02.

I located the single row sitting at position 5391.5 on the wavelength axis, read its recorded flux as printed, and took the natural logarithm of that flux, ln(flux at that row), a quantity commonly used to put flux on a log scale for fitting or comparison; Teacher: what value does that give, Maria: 1.51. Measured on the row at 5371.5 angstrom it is 1.59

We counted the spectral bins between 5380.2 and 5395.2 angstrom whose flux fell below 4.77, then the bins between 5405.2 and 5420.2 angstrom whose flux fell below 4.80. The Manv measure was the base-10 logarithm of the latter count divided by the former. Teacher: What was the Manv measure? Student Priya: 0.1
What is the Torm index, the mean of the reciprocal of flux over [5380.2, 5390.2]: 0.197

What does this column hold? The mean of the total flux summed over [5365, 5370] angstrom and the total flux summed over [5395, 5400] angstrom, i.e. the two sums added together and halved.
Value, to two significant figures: 9.5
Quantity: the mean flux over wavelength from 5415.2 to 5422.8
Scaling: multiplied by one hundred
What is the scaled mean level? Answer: 475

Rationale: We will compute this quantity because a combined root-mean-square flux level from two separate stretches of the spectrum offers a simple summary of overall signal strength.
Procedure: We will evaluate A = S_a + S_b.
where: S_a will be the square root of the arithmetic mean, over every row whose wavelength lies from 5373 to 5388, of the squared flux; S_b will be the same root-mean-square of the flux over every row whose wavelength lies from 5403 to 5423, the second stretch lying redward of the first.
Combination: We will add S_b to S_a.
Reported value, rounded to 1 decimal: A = 9.9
